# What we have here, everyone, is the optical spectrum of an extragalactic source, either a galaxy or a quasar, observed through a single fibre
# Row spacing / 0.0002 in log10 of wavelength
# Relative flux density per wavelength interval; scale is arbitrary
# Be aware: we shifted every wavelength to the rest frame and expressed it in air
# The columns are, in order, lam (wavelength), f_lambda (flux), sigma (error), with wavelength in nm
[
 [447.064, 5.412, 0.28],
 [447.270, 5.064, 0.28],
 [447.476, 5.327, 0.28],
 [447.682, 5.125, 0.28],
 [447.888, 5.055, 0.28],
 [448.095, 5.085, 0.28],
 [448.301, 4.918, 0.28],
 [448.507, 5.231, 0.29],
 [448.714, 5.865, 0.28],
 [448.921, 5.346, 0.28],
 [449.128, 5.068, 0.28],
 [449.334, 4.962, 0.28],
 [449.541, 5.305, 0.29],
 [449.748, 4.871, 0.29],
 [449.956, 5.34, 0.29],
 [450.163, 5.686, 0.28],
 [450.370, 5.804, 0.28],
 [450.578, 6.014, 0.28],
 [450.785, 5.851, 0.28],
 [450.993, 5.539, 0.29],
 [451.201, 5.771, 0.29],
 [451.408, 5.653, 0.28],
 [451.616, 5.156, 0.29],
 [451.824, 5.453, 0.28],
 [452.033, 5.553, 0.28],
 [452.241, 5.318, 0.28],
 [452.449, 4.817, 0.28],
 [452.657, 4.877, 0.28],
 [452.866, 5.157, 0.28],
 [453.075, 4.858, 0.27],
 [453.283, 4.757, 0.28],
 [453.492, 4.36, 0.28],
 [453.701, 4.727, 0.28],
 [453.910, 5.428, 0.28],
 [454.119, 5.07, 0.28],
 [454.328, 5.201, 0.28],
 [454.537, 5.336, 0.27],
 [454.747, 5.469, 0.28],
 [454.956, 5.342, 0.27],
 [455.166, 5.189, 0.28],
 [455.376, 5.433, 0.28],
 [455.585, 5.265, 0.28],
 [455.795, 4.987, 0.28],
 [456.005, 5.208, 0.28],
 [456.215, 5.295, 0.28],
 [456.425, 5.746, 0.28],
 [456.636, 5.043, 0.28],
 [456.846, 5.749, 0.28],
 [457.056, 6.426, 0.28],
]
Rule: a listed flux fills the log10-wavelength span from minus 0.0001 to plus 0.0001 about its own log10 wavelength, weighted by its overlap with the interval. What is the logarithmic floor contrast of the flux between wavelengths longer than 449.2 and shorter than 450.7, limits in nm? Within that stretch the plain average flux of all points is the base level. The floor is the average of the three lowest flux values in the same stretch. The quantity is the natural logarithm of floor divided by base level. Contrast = -0.073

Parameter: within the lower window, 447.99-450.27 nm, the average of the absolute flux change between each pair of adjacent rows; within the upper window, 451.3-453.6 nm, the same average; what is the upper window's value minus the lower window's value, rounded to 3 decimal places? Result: -0.084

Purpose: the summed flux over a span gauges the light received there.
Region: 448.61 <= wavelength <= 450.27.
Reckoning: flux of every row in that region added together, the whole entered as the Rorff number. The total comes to 42.4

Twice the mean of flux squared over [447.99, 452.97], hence 58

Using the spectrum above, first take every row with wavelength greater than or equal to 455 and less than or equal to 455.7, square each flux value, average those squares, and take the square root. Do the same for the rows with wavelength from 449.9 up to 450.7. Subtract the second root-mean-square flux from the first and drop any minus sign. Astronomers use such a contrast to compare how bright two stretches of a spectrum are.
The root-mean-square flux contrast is 0.42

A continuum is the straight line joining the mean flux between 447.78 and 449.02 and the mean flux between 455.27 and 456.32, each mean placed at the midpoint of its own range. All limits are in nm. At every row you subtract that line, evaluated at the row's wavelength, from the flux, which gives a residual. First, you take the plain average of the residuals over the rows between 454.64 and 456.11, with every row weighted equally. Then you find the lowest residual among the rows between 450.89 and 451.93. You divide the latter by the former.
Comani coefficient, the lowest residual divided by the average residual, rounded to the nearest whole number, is -3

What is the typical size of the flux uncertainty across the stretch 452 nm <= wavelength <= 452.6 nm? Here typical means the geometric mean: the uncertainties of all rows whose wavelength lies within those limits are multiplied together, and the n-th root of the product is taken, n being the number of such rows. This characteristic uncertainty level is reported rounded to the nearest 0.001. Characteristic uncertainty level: 0.280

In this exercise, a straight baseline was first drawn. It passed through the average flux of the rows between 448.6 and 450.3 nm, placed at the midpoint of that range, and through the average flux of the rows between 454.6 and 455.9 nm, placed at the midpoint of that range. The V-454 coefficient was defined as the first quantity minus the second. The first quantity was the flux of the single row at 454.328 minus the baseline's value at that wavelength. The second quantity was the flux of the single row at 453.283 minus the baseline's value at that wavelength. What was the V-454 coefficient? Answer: 0.4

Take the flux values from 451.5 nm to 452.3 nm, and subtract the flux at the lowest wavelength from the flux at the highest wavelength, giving 0.16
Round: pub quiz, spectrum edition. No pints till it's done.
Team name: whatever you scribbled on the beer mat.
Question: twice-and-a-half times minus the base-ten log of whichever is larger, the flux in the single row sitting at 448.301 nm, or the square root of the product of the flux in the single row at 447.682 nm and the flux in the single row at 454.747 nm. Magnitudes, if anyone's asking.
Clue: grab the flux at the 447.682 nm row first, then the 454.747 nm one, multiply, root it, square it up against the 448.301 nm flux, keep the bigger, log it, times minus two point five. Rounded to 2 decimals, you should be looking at -1.81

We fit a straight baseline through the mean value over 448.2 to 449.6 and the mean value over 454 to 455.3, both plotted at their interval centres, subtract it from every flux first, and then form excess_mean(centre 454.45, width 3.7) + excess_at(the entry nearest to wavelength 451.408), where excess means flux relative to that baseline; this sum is 0.24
